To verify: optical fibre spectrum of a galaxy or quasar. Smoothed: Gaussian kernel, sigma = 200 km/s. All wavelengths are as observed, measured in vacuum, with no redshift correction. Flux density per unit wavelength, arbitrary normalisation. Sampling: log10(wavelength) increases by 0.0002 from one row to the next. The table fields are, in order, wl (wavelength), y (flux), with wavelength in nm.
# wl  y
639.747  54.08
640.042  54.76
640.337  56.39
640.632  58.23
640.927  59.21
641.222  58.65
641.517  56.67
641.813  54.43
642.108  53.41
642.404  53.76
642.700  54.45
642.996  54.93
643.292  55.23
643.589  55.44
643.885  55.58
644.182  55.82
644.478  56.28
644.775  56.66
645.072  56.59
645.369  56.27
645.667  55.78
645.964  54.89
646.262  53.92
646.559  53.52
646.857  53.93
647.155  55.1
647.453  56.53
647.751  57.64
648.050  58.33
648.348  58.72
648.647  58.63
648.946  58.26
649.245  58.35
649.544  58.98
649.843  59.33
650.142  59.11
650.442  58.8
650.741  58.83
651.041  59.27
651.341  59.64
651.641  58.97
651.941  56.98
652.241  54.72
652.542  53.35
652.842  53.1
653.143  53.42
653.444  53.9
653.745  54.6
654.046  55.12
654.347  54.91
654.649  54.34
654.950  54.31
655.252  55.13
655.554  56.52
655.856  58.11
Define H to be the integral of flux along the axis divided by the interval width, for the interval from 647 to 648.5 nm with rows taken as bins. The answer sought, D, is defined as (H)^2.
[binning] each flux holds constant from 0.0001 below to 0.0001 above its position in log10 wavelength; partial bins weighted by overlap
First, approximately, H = 57.2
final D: 3277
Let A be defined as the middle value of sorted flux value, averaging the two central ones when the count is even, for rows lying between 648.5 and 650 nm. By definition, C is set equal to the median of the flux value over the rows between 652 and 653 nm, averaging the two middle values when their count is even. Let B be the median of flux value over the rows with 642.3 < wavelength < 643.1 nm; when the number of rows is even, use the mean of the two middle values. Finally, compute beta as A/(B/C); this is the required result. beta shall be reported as 57.4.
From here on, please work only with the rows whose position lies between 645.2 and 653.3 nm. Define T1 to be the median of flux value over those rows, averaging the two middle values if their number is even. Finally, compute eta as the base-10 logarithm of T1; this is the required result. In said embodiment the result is 1.76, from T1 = 57.6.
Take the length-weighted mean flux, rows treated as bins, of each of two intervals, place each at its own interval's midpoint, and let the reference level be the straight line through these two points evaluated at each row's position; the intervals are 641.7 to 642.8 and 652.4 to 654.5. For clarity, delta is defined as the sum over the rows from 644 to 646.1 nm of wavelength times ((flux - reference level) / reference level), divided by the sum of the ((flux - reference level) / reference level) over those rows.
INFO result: 644.98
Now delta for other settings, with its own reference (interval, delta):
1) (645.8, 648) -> 647.46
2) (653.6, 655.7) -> 654.89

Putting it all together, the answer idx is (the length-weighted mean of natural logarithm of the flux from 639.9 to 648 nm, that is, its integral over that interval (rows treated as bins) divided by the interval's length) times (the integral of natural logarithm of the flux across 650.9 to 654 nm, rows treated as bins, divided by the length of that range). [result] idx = 16.2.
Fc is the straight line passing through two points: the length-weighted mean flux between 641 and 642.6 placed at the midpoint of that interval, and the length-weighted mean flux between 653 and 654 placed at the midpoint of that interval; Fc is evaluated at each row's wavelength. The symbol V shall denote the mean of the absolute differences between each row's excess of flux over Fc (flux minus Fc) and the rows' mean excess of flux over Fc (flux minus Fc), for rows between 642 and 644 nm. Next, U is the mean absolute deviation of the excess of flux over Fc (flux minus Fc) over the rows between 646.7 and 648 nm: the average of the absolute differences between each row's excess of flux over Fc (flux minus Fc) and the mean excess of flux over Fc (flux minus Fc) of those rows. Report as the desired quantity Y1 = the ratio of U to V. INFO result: 1.7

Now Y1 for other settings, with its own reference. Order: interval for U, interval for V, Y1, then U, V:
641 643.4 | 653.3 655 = 3.7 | 1.22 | 0.3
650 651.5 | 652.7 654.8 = 0.4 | 0.30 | 0.7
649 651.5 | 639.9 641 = 0.2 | 0.34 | 1.6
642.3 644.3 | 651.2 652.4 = 0.4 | 0.62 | 1.7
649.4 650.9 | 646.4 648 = 0.1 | 0.15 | 1.4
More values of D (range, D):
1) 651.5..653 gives 3069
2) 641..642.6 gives 3085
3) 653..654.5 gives 2957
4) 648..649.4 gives 3418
